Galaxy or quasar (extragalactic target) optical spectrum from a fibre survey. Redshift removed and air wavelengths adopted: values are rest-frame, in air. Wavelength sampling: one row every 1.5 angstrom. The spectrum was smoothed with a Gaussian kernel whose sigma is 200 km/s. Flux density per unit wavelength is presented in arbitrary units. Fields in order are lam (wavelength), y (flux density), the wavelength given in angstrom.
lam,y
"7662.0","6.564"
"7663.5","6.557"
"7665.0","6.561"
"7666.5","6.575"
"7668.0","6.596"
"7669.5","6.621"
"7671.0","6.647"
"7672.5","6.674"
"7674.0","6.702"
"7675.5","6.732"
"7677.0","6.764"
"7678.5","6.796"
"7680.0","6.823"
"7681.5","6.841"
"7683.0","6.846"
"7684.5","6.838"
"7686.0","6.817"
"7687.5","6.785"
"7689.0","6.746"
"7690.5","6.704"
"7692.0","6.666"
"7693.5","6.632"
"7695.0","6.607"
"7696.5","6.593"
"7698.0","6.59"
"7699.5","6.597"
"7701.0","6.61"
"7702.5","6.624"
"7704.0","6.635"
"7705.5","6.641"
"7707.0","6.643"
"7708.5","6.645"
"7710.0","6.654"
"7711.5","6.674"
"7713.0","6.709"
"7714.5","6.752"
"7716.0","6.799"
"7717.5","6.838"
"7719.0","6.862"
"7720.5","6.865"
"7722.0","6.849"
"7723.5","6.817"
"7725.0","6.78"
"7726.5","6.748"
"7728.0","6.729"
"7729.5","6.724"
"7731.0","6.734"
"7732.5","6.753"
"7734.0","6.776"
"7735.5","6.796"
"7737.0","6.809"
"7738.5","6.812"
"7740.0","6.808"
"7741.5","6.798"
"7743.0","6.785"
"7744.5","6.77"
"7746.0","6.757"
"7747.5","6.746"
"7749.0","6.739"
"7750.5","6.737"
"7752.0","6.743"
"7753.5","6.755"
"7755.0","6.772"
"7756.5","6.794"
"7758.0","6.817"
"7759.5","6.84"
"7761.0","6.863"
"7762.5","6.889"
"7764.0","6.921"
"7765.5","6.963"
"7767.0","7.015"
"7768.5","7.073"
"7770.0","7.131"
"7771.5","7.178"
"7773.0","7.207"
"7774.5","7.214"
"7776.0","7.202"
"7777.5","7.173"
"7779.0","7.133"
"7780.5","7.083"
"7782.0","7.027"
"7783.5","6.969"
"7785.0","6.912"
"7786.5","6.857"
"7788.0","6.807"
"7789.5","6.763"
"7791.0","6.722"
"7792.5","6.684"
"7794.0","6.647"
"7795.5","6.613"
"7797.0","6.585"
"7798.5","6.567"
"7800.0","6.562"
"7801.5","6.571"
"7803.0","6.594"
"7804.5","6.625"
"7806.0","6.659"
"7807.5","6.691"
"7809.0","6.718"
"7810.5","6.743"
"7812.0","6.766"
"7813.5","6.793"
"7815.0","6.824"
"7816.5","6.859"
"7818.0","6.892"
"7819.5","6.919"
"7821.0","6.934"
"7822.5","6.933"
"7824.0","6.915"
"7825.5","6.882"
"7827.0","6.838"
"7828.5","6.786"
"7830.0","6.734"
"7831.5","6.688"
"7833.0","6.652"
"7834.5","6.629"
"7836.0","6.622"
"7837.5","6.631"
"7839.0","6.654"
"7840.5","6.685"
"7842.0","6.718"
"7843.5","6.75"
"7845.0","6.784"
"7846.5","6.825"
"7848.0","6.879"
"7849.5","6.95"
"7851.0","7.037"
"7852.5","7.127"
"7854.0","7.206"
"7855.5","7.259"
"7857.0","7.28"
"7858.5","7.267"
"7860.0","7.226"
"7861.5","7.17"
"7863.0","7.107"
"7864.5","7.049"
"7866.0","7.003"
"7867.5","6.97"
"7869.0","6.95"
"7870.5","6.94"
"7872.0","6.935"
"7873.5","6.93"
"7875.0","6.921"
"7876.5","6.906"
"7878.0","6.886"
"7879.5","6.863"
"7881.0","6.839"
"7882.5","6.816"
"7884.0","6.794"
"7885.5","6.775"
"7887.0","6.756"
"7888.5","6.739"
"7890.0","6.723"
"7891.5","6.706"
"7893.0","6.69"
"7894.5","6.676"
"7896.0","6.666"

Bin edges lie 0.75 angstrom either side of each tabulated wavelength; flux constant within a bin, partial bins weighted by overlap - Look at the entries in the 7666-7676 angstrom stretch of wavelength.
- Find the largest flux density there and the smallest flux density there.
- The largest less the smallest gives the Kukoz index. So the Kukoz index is 0.16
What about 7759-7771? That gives 0.29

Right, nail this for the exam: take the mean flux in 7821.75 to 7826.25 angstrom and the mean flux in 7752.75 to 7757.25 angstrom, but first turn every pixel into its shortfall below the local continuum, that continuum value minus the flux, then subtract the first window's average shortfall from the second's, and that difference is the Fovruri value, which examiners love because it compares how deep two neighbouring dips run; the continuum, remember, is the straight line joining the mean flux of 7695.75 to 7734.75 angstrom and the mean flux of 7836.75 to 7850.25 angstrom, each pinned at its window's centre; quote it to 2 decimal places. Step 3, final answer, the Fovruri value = 0.11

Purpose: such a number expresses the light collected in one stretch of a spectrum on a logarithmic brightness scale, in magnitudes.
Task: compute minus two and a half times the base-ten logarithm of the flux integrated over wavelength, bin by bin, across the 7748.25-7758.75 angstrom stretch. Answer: -4.63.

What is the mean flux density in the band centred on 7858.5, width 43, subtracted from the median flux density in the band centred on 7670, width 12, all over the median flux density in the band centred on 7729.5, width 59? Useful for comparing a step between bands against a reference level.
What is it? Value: -0.05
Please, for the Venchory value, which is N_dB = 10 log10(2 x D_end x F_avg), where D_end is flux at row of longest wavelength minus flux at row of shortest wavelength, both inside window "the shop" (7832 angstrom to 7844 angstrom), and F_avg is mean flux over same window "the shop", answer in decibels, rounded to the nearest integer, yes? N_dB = 1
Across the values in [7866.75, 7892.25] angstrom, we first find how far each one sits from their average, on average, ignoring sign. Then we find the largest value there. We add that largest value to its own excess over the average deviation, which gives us 13.9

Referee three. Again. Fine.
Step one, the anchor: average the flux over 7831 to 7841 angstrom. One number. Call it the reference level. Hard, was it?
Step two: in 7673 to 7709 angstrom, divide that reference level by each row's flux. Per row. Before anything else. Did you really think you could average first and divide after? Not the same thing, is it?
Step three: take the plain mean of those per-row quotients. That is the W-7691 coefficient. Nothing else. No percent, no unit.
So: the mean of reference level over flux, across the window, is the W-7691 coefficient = 0.992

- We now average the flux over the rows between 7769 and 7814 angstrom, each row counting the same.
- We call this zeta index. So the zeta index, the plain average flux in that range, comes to 6.84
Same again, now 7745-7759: 6.76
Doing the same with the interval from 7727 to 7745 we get 6.77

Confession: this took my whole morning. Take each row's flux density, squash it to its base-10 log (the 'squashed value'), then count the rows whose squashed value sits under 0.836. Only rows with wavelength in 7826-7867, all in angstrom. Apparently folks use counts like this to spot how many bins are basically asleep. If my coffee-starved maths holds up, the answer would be 14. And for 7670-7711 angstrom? 27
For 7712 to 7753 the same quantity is 25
